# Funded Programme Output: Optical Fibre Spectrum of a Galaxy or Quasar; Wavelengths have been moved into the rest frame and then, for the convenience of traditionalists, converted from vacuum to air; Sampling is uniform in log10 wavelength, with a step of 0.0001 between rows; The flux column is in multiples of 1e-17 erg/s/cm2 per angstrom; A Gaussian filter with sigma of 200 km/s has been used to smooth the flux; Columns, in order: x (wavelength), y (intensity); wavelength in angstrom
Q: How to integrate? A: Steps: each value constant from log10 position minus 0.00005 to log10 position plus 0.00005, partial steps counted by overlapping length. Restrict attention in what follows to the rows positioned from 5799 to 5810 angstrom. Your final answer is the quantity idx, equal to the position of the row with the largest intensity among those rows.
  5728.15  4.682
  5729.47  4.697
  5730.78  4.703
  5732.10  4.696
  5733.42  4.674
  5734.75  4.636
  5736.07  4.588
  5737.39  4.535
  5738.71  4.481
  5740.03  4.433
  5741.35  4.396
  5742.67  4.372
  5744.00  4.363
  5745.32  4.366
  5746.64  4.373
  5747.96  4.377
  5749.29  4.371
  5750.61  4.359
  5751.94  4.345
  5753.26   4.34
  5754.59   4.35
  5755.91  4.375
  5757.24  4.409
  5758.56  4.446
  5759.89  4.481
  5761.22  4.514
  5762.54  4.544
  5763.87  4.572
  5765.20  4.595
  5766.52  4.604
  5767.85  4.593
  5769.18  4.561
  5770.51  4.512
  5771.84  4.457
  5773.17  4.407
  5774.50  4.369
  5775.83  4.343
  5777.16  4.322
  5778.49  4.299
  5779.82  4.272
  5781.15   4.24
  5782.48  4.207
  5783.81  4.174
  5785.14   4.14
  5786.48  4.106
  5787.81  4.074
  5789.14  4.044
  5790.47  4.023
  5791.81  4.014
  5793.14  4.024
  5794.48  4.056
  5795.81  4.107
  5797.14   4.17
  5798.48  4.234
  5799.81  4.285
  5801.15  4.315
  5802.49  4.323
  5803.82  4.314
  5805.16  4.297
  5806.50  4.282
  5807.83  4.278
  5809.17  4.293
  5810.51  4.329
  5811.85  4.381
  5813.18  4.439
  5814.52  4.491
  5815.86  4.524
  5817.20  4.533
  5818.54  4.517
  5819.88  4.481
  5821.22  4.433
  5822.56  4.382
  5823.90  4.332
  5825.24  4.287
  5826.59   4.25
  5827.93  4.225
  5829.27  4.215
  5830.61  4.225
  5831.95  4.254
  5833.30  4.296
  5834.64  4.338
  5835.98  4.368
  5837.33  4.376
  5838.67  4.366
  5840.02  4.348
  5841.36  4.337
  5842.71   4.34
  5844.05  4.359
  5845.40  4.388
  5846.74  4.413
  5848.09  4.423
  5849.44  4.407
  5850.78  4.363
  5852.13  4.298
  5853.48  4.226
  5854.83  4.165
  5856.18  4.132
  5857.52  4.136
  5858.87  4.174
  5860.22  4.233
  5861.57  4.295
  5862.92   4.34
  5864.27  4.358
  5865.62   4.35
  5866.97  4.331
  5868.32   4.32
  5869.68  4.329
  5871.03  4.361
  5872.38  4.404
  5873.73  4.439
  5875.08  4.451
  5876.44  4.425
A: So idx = 5802.49 angstrom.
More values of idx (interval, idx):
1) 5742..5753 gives 5747.96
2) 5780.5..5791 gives 5781.15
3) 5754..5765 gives 5763.87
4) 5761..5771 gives 5766.52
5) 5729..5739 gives 5730.78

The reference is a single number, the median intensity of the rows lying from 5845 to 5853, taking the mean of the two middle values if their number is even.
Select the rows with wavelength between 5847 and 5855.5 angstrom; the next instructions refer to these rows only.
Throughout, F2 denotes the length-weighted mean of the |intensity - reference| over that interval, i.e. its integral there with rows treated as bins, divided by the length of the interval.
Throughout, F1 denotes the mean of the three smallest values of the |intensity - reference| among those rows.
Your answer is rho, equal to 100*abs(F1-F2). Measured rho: 7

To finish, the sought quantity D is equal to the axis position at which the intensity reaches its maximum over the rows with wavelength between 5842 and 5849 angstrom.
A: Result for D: 5848.09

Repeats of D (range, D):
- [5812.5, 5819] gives 5817.20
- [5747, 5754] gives 5747.96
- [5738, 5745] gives 5738.71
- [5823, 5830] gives 5823.90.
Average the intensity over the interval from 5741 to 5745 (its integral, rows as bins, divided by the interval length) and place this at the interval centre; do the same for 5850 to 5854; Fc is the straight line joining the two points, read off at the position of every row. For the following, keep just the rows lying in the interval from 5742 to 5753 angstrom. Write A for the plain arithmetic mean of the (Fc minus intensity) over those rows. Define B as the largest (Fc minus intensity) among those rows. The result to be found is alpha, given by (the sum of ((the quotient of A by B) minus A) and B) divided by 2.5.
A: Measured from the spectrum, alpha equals 0.07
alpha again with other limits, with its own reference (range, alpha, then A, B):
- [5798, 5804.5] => 0.18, 0.04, 0.10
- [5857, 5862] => 0.25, 0.09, 0.16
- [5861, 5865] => -5.00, -0.03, 0.00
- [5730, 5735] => 0.48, -0.30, -0.26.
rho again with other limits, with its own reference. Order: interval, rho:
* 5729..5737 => 3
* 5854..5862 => 5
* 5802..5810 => 1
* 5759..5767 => 3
